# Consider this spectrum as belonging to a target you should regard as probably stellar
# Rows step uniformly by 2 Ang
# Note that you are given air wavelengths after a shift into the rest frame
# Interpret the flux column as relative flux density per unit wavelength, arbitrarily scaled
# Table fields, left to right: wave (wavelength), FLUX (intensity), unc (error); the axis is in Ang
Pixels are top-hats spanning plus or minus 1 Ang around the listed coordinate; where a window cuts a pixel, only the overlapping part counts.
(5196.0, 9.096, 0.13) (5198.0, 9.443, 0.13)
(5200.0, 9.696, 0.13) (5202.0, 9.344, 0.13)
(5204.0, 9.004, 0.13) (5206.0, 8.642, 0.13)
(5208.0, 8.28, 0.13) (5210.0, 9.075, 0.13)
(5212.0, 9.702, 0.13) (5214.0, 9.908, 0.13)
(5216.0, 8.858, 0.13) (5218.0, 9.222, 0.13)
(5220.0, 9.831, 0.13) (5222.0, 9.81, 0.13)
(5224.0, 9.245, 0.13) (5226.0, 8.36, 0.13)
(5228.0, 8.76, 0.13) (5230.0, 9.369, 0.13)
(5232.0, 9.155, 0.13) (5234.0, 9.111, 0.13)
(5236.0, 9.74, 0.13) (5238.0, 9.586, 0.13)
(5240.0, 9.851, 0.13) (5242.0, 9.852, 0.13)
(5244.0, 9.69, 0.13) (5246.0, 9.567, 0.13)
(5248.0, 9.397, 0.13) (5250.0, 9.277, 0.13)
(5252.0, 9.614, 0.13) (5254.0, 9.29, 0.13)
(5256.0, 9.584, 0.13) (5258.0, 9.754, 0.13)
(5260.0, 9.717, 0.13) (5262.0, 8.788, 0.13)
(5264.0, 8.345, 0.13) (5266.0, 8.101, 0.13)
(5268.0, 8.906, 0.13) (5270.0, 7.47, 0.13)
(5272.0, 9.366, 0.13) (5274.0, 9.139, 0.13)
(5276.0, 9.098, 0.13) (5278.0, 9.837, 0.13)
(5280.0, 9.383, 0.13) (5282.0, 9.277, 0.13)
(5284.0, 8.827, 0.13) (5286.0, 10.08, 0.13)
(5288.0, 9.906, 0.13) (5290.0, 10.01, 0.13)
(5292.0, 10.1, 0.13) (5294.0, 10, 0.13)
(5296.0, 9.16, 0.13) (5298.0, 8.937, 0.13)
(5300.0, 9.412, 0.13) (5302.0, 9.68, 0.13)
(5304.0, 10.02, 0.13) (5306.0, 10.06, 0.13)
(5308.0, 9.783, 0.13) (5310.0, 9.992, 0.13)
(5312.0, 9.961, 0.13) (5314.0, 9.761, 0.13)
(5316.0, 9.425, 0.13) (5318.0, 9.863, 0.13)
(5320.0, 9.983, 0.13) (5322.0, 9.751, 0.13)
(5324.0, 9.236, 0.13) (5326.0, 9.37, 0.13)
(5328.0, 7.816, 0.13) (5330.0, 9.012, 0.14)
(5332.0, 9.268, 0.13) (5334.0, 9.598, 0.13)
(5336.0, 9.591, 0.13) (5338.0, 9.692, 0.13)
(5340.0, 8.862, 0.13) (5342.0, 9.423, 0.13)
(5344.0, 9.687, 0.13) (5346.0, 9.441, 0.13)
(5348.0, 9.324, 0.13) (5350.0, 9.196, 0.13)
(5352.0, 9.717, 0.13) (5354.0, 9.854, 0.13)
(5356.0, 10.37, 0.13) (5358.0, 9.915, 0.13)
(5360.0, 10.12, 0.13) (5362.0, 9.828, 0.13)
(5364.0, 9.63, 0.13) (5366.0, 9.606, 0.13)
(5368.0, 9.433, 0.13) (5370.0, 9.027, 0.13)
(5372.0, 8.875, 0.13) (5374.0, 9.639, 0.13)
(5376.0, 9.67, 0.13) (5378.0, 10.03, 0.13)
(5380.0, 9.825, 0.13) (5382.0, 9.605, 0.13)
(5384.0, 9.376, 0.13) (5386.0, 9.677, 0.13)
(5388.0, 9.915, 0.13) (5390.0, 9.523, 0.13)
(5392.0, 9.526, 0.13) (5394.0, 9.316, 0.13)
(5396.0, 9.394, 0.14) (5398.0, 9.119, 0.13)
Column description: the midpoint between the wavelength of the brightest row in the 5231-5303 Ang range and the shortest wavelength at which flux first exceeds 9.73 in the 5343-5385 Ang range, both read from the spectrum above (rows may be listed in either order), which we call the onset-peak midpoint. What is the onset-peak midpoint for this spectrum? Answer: 5323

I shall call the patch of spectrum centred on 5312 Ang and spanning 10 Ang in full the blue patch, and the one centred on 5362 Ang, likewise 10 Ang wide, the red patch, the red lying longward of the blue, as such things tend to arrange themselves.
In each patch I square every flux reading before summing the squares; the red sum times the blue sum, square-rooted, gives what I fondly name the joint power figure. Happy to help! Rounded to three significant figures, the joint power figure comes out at 481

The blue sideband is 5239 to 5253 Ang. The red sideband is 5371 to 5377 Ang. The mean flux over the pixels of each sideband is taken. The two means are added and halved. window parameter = 9.50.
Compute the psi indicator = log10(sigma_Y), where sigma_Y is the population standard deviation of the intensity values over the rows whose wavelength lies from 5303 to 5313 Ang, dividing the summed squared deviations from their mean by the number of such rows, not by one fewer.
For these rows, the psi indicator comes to -1.0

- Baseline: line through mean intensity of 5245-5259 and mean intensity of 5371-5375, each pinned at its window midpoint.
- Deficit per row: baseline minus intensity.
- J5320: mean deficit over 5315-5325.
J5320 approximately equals -0.29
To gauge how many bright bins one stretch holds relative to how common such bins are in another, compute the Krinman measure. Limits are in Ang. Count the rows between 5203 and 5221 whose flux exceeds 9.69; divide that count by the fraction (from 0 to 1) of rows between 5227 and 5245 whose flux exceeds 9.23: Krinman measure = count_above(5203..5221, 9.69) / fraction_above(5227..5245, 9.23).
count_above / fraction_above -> 4.5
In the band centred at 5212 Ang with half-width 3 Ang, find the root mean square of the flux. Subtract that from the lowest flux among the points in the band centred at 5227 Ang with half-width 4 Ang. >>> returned -1.2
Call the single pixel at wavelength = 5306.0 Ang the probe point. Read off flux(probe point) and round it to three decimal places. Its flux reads 10.060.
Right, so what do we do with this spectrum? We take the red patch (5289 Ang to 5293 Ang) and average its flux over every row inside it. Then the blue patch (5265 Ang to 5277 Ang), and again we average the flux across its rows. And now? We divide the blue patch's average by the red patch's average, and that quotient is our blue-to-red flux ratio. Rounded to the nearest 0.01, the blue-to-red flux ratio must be 0.86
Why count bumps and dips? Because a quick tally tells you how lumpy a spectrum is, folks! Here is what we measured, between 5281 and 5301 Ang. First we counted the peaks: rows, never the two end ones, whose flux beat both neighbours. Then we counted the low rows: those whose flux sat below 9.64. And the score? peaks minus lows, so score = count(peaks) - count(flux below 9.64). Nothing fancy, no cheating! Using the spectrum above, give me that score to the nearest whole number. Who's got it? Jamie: -3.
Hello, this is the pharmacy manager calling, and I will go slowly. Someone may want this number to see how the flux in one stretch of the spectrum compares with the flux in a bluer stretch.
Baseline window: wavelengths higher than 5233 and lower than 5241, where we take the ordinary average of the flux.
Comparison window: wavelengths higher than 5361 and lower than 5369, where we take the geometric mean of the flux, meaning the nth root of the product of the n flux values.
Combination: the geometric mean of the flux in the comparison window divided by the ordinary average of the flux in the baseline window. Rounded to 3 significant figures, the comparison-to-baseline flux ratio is 1.01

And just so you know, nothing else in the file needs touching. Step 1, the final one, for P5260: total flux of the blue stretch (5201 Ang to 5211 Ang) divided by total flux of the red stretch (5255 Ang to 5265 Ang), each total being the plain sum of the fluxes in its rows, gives 0.96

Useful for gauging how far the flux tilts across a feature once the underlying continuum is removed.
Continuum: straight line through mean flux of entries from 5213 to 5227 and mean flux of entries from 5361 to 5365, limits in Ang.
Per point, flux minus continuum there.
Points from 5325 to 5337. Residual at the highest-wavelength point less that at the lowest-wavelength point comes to 0.19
